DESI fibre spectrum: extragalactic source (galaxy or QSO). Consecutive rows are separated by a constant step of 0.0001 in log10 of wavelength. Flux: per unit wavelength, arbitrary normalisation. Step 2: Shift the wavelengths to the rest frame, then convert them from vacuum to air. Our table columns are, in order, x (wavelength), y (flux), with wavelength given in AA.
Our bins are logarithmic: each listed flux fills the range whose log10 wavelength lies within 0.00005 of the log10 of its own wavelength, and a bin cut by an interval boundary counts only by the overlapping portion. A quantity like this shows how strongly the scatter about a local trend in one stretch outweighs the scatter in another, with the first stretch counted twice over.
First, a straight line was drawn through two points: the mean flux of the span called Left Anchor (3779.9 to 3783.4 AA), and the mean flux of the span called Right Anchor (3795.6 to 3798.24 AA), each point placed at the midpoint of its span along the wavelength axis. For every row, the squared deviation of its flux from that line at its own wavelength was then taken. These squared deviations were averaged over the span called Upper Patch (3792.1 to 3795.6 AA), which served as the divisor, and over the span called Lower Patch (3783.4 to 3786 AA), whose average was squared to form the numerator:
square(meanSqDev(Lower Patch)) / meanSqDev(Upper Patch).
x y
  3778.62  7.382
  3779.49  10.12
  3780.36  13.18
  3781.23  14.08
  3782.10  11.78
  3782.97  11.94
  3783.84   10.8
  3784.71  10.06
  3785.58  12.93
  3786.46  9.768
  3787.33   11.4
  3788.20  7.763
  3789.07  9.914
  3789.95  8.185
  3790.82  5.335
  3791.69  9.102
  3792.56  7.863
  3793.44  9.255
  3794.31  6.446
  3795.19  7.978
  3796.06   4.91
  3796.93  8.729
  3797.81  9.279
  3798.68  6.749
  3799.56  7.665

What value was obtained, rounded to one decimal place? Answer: 3.1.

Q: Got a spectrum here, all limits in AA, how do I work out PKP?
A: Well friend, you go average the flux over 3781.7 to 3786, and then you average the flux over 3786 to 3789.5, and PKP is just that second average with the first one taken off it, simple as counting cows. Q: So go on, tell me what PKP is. -1.79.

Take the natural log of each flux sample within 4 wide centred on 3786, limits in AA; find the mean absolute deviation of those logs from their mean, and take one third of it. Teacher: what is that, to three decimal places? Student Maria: 0.034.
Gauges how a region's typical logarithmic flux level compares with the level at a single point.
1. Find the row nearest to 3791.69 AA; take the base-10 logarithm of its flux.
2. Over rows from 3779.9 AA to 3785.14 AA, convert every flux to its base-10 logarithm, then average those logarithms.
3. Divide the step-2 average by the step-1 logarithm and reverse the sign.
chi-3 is -1.12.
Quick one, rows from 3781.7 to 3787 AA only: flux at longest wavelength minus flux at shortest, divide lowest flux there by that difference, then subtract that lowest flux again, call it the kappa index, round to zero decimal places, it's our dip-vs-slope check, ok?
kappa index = -15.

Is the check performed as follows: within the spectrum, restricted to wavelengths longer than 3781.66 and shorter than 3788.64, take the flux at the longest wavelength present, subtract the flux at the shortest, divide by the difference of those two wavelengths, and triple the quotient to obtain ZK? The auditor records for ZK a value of -2.0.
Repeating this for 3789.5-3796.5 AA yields -1.6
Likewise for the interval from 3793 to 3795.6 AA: -2.2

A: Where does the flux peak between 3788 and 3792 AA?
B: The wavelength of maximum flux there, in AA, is 3789.07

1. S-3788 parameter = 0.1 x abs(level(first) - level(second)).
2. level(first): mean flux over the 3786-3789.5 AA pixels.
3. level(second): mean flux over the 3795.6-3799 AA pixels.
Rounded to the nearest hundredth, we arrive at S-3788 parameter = 0.23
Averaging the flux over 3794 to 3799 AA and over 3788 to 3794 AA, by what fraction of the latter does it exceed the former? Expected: 0.10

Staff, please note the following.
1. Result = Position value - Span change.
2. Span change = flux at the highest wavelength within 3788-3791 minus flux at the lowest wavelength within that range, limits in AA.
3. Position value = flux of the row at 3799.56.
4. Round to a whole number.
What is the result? 10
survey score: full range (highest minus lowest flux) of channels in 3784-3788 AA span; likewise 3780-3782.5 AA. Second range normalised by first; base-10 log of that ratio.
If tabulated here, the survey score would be -0.14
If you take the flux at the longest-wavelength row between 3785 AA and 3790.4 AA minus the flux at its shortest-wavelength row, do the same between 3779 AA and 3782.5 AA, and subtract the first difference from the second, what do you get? 6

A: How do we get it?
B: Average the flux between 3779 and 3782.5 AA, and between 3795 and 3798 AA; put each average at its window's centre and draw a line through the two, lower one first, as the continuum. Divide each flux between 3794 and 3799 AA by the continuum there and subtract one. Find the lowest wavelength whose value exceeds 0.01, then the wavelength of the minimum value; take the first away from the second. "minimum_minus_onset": -0.9 AA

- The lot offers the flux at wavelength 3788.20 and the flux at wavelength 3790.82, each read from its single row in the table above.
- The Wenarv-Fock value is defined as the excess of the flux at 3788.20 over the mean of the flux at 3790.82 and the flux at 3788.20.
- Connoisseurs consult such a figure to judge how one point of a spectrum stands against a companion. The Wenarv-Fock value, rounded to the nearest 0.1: 1.2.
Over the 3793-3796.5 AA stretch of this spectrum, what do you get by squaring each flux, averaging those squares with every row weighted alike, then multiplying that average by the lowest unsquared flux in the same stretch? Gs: 264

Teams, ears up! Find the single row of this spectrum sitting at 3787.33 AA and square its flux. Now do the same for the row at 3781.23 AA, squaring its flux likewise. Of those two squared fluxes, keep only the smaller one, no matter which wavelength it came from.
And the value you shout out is 130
